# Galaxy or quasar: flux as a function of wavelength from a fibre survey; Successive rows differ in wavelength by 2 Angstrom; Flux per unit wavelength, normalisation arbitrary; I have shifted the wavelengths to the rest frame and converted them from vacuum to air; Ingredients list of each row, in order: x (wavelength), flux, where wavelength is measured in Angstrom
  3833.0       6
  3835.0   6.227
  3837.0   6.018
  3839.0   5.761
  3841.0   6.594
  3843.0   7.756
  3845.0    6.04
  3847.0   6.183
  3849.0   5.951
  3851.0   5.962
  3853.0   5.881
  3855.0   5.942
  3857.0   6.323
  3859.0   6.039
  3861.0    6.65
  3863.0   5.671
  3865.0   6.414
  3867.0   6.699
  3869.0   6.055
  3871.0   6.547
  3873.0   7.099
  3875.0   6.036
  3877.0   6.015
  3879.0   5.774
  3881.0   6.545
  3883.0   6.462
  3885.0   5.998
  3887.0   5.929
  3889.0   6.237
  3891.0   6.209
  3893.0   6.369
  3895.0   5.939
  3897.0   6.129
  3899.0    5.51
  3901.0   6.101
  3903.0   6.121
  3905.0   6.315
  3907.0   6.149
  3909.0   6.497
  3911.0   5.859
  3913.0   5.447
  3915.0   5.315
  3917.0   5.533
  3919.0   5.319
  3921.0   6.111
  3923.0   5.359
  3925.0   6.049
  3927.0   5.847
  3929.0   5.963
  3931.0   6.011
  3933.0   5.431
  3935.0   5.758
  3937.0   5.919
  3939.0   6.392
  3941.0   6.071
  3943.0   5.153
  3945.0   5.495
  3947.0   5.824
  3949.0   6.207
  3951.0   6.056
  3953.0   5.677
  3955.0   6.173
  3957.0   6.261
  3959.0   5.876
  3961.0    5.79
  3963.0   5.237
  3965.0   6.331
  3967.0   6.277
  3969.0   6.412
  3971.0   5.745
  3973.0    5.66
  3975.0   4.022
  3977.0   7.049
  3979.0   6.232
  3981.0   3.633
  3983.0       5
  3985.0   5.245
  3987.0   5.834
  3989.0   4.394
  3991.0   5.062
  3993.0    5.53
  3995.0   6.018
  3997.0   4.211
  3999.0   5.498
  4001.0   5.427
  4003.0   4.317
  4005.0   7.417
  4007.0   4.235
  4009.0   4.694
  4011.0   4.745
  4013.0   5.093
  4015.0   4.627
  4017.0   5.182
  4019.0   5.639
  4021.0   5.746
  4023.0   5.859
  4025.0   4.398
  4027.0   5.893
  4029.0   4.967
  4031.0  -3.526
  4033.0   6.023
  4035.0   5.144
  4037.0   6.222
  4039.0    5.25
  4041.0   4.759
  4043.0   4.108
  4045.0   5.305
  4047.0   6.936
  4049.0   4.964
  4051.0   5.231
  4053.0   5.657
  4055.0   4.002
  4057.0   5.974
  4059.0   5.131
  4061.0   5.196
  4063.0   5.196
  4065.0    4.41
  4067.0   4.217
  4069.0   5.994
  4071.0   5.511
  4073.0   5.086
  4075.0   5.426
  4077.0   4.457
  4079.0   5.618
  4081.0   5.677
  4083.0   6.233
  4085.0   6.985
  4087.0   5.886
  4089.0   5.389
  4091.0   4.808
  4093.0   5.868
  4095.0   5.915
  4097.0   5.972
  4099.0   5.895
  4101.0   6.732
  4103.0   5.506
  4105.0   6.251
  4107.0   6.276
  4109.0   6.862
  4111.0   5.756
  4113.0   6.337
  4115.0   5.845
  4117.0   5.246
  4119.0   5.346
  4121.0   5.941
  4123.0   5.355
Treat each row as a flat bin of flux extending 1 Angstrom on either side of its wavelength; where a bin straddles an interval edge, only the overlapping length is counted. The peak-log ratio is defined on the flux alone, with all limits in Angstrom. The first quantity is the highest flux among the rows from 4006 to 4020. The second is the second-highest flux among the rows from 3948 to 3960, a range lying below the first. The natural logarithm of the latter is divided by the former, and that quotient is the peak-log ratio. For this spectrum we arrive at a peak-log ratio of 0.32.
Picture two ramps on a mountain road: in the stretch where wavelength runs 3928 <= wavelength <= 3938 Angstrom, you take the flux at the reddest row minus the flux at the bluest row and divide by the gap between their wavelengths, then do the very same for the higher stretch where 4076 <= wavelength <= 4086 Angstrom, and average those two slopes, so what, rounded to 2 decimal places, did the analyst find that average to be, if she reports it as 0.16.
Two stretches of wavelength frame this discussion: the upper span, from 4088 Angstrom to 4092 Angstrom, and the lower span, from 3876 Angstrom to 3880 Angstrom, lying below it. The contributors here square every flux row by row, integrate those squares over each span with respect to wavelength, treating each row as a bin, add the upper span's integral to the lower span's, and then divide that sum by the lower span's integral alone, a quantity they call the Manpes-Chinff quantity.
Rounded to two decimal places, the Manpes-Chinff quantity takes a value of 1.75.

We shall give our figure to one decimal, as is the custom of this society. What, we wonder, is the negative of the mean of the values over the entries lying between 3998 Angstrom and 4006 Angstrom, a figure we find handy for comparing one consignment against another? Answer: -5.7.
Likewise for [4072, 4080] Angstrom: -5.1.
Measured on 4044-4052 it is -5.6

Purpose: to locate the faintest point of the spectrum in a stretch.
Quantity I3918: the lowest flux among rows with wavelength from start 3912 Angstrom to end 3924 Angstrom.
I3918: 5.315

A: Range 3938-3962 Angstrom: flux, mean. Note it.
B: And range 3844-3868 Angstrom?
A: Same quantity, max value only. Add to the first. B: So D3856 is 12.6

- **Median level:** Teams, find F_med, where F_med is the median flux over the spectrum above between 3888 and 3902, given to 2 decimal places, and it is 6.13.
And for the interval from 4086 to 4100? 5.89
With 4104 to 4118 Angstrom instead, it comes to 6.25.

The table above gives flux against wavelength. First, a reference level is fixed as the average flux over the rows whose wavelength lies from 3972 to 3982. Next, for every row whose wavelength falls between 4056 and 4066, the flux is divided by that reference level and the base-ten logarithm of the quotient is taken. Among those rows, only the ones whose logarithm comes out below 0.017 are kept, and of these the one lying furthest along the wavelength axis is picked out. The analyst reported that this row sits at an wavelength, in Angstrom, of 4065.0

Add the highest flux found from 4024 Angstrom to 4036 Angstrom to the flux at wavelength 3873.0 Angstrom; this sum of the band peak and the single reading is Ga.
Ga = 13.1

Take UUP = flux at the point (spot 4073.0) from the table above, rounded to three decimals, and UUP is 5.086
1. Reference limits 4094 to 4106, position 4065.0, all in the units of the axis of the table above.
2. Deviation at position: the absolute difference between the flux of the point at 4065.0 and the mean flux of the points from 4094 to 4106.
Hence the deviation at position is 1.6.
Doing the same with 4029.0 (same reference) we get 1.1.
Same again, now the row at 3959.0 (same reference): 0.2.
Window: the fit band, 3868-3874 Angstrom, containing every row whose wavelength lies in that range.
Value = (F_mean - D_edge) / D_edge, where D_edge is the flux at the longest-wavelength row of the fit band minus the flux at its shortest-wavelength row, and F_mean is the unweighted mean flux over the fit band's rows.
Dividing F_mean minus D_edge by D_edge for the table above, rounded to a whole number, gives 5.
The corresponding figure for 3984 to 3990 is -7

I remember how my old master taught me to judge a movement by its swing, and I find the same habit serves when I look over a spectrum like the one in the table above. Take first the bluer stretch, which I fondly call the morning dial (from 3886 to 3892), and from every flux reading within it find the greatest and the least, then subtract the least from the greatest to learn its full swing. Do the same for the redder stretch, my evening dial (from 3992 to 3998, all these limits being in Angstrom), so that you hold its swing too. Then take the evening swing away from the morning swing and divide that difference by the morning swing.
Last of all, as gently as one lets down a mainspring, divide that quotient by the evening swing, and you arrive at -2.7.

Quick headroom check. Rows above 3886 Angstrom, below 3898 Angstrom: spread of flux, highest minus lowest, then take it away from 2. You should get 1.6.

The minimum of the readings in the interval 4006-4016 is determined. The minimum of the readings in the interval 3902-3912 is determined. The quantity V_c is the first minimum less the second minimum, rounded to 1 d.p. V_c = -1.6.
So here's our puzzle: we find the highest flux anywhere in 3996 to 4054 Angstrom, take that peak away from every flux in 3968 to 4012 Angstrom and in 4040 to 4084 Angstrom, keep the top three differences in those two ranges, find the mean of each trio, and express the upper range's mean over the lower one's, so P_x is 2.2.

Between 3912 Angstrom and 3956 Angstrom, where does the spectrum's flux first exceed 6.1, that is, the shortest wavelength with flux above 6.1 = 3921.0 Angstrom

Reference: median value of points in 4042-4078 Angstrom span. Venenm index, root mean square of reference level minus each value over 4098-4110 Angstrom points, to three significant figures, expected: 1.15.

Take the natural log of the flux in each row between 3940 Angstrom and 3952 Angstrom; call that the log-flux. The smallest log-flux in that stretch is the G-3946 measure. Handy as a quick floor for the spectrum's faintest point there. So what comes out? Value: 1.64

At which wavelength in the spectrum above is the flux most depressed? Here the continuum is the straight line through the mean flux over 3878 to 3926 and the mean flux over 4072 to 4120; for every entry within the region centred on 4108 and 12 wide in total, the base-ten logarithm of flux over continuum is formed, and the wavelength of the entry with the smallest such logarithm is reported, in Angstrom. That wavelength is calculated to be 4103.0 Angstrom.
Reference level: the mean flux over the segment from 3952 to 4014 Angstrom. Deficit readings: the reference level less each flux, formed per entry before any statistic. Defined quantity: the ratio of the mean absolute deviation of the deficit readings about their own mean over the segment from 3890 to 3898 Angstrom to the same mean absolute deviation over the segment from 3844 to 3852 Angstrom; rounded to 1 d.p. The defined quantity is 1.6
